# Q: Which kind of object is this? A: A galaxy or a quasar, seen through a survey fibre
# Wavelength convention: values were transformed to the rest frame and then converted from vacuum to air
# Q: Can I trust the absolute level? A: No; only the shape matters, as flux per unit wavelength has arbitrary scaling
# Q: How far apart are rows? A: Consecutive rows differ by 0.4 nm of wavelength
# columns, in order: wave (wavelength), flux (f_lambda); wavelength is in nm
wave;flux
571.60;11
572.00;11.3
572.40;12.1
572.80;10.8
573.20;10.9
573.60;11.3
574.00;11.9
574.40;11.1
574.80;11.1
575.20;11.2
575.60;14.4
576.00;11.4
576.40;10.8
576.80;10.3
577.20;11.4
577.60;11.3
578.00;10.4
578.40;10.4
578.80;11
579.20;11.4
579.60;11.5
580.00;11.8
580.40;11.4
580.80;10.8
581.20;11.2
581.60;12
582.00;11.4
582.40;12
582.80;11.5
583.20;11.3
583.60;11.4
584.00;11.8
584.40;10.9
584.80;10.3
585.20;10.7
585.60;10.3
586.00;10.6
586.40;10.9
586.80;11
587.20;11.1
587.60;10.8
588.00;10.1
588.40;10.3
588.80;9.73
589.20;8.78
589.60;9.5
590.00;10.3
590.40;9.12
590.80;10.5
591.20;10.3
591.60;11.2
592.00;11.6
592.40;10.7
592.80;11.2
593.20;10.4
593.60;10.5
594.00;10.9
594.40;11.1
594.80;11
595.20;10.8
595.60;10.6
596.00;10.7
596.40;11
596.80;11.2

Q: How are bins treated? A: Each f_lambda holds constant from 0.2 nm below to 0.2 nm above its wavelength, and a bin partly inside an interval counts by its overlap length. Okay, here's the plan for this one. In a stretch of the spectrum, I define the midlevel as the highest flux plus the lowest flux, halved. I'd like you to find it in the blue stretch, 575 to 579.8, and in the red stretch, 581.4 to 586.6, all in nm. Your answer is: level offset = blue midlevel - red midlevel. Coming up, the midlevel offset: 1.2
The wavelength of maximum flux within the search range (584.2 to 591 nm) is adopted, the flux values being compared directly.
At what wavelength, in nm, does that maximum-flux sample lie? 587.20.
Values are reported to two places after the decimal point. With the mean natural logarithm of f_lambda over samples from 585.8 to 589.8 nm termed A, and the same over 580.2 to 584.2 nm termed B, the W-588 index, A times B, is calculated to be 5.68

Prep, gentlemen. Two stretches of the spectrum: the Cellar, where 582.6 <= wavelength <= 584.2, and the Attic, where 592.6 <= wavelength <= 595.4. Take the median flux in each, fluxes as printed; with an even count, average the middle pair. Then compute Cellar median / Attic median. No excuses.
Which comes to 1.05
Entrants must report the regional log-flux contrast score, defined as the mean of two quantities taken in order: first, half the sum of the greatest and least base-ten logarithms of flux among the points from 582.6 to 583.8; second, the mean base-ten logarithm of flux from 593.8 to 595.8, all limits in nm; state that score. 1.047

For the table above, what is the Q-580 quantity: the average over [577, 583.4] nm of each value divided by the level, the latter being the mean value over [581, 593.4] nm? 1.05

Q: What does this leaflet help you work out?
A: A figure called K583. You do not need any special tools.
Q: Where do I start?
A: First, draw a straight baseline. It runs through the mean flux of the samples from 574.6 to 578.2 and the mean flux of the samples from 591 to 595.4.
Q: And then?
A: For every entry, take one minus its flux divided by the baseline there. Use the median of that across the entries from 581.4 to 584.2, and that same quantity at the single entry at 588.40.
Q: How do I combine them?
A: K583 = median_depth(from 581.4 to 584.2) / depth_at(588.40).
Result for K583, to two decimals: -0.44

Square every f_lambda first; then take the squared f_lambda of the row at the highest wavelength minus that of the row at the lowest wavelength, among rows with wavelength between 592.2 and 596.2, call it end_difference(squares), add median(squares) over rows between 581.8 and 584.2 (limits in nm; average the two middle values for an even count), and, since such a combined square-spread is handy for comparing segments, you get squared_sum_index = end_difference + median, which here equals 131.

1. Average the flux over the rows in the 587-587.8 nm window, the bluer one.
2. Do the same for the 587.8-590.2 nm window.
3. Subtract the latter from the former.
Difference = 1.2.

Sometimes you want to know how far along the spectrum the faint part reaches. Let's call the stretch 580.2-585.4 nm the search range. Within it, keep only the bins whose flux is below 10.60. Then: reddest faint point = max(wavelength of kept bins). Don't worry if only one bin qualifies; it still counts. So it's 584.80 nm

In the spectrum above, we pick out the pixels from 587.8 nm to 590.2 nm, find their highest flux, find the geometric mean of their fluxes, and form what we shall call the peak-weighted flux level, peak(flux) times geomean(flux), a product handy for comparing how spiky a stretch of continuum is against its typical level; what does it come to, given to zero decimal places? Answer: 101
